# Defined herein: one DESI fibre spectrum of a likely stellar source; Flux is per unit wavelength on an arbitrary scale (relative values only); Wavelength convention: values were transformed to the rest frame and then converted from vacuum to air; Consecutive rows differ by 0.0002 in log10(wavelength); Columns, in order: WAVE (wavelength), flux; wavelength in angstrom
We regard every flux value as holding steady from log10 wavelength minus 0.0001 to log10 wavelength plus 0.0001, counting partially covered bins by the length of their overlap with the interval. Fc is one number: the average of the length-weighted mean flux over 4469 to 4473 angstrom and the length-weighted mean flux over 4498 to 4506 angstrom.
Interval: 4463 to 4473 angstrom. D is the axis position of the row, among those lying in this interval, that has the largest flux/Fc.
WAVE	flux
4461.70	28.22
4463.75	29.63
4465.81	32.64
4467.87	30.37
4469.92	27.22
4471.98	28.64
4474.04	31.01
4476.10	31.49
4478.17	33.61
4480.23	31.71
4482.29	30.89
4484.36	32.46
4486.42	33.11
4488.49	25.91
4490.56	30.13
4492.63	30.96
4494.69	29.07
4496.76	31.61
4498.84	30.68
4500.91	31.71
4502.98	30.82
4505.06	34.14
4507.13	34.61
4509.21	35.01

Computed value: 4465.81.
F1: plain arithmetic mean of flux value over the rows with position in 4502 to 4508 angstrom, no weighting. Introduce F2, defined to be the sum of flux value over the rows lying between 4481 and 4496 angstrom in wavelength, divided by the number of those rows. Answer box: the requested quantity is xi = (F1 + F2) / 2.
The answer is 31.8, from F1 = 33.2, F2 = 30.4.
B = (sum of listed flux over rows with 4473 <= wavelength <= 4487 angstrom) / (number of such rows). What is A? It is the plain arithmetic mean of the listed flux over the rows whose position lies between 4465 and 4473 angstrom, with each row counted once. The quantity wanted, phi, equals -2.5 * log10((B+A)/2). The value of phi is -3.72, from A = 29.7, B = 32.0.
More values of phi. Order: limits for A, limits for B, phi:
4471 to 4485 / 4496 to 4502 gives -3.74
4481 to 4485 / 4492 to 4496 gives -3.72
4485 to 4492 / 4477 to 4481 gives -3.73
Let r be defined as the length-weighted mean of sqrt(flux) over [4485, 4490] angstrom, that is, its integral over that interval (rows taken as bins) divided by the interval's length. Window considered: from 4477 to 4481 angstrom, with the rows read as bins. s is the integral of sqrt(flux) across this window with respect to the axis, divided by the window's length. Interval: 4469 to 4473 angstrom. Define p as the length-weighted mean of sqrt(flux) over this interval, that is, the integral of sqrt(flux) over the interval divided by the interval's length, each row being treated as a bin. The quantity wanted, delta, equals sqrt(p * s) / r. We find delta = 1.01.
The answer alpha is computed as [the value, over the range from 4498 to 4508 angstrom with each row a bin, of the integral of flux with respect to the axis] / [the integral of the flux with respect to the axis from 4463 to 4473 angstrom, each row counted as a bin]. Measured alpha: 1.09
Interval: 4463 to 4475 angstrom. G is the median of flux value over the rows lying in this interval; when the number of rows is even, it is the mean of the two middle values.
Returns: 30.0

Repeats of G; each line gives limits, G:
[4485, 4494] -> 30.5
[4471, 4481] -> 31.5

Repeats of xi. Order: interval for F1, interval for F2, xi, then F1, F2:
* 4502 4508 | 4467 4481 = 31.9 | 33.2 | 30.6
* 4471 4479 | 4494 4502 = 31.0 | 31.2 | 30.8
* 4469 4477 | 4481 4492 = 30.0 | 29.6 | 30.5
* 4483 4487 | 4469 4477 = 31.2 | 32.8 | 29.6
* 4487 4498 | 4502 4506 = 31.0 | 29.5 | 32.5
